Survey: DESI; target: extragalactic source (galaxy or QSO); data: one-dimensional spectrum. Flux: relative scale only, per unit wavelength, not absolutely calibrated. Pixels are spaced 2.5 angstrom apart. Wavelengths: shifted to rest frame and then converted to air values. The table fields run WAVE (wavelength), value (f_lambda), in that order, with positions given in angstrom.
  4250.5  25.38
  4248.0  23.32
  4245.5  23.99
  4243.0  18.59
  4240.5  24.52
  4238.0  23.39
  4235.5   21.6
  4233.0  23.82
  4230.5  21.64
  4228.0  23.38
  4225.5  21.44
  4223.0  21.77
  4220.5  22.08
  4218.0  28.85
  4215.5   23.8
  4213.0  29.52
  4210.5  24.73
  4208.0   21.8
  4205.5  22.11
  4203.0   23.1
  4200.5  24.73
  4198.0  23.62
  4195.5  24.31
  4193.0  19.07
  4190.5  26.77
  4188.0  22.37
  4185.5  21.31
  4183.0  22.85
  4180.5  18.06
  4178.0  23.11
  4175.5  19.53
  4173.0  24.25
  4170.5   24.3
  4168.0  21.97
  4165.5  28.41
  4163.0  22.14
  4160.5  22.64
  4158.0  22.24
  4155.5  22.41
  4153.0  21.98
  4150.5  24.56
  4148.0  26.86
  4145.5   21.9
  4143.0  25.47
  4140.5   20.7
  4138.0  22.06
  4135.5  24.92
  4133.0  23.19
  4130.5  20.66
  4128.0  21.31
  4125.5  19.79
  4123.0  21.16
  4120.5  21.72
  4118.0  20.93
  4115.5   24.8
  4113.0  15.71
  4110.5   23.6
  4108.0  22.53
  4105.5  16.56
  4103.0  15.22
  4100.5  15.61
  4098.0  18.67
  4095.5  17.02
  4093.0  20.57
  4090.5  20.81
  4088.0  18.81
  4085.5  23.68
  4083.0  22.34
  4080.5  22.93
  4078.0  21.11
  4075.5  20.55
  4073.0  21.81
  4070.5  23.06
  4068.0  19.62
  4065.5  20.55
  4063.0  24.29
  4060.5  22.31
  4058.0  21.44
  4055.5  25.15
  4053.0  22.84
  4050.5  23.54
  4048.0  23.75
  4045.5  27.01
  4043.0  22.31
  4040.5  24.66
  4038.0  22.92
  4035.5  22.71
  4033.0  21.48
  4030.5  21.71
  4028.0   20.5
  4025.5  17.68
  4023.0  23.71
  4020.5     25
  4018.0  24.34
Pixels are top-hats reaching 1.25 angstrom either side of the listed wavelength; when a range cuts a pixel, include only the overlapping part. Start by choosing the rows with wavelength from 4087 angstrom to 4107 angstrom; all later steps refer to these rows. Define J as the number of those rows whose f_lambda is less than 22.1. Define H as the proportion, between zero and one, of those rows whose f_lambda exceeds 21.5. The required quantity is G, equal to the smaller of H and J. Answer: 0.00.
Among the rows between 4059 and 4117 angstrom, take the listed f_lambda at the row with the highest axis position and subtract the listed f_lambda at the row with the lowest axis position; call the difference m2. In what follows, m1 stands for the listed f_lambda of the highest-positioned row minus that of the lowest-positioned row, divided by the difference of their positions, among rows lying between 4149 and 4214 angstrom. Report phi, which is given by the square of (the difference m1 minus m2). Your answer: 6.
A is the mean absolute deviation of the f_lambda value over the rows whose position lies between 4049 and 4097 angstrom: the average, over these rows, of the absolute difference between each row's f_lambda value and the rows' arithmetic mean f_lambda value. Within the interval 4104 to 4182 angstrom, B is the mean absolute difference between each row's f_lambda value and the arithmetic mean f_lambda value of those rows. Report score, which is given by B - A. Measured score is 0.35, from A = 1.57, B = 1.91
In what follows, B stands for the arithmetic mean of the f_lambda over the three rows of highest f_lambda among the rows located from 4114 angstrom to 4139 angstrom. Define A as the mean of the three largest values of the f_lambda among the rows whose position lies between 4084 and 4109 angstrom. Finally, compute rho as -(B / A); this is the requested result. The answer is -1.09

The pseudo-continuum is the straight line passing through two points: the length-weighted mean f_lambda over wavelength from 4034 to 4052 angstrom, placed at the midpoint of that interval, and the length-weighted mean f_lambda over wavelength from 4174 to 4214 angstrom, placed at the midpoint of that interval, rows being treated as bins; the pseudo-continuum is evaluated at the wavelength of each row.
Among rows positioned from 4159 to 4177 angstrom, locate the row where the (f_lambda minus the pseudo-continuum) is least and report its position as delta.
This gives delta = 4175.5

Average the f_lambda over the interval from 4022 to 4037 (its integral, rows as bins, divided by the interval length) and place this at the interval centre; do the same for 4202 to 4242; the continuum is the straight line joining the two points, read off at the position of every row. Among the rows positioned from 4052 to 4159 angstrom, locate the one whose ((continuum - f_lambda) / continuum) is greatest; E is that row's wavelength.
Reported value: 4103.0 angstrom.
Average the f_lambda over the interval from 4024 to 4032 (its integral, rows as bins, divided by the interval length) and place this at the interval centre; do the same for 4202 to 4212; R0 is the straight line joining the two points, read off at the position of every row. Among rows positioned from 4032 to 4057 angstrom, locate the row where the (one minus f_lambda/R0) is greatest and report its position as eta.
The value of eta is 4033.0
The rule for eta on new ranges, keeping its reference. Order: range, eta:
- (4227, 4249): 4243.0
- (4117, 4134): 4125.5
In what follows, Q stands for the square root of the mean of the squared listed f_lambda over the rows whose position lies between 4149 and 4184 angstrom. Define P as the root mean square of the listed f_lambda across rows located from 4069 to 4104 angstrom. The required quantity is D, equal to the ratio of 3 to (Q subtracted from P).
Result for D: -1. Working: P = 20.3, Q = 22.9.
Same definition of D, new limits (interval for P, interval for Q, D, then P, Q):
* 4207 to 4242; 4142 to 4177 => 10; 23.9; 23.6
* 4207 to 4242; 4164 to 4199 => 4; 23.9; 23.0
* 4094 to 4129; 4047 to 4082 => -1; 19.9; 22.4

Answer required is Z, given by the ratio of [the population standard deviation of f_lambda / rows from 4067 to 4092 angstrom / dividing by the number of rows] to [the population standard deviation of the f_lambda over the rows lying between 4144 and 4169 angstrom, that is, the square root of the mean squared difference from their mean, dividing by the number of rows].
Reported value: 0.7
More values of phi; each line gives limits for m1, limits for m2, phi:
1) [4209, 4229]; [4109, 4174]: 1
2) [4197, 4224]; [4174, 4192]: 53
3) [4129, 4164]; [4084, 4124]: 7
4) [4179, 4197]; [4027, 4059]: 0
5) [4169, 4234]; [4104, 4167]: 141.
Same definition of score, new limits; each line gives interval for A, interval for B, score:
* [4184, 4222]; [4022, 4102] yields -0.23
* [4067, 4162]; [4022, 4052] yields -0.43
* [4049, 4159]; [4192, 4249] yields -0.29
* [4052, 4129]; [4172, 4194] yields 0.12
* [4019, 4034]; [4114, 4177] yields -0.07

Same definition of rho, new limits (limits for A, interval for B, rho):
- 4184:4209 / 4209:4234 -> -1.10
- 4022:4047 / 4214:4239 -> -1.01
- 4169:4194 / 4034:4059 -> -1.02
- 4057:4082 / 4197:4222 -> -1.18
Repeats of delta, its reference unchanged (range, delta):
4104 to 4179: 4113.0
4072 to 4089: 4088.0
